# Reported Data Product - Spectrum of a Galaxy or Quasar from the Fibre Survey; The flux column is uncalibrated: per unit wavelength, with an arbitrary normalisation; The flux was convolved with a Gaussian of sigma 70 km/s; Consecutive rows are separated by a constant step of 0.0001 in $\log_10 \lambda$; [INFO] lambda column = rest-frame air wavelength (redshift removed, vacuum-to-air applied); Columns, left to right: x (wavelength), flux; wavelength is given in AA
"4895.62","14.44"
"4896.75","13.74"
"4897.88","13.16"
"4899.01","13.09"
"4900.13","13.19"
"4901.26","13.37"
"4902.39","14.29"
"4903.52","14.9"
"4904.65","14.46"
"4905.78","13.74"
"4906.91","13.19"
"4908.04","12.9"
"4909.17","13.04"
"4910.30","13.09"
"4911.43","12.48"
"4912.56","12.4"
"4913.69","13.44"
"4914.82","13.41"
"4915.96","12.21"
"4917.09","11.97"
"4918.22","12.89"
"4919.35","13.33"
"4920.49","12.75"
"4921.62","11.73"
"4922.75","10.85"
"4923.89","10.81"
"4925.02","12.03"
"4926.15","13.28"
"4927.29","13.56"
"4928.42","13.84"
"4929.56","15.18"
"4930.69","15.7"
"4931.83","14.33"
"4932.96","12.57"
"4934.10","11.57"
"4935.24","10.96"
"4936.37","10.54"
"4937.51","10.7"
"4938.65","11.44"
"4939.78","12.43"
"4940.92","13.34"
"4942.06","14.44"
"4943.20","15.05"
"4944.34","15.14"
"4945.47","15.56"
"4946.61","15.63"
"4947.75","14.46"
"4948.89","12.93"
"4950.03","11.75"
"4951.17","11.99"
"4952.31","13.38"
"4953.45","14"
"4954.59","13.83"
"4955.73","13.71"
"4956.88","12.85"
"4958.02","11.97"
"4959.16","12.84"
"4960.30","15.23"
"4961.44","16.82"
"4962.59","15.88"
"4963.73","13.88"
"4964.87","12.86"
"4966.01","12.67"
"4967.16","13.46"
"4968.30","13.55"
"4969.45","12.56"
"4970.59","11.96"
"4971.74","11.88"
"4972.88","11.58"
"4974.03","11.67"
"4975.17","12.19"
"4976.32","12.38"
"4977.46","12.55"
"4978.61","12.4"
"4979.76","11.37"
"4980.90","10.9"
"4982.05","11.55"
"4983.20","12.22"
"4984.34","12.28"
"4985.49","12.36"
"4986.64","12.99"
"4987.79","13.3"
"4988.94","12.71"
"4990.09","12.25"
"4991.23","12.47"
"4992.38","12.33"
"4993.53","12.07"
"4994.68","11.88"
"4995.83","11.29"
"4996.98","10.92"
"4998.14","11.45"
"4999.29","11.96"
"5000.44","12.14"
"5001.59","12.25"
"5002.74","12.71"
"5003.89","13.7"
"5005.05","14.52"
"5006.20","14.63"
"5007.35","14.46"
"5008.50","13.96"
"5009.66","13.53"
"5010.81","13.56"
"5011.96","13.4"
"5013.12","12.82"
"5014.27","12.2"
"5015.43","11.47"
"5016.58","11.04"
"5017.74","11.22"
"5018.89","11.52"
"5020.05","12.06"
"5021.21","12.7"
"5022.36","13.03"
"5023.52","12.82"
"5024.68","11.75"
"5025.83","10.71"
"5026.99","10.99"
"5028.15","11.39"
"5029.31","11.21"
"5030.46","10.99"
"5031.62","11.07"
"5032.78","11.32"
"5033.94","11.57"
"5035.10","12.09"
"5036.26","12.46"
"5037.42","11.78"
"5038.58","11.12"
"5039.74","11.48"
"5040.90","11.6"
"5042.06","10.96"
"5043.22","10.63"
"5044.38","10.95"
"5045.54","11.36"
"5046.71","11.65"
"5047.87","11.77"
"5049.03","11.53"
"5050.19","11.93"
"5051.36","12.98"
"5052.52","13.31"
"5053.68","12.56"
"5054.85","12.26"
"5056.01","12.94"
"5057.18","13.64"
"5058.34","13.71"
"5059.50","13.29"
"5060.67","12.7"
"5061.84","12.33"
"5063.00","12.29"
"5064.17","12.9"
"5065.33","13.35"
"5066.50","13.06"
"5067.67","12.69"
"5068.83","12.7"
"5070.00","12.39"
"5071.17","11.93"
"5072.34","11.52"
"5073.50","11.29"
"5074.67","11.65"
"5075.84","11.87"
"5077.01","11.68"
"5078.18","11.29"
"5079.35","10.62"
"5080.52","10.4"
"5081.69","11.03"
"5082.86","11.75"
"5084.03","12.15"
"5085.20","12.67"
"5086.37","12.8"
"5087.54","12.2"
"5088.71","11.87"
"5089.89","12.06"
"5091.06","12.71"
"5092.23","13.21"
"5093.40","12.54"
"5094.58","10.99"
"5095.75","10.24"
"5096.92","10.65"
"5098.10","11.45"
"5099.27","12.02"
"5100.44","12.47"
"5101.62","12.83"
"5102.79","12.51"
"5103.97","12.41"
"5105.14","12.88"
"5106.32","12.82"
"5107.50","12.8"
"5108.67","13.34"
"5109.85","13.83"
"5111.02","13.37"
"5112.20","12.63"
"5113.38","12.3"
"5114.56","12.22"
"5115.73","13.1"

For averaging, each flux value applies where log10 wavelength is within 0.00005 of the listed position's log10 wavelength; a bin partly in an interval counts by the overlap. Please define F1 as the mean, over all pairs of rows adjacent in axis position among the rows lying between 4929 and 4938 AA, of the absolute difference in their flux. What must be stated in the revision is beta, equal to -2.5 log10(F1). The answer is 0.20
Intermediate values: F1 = 0.83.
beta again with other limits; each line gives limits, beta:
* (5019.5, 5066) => 0.92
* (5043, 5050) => 1.40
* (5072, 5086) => 0.96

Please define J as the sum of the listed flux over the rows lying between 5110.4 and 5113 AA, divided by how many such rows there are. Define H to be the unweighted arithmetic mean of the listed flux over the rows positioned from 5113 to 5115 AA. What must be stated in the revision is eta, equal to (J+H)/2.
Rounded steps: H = 12.3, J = 13.0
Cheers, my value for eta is 12.6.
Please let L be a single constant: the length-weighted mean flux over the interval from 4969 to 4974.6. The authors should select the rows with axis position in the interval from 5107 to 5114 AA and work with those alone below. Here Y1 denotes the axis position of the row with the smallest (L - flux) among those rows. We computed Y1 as 5109.85 AA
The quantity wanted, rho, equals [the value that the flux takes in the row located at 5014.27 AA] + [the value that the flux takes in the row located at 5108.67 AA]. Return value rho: 25.5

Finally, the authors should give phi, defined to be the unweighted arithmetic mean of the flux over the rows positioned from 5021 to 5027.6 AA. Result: 12.0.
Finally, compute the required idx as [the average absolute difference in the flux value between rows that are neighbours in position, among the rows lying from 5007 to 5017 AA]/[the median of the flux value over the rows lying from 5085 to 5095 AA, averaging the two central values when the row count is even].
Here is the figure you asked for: 0.035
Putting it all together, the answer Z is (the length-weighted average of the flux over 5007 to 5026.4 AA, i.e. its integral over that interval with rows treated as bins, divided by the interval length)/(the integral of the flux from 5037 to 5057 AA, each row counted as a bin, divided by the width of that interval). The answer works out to 1.05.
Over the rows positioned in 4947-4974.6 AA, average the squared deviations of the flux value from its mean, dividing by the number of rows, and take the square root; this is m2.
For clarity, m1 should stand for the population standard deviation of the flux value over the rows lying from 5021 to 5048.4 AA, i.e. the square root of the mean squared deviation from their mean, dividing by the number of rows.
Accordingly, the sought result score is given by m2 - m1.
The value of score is 0.7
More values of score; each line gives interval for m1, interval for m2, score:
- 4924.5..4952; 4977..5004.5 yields -1.0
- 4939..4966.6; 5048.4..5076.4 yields -0.7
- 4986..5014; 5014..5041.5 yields -0.4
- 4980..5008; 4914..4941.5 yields 0.4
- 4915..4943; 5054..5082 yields -0.5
